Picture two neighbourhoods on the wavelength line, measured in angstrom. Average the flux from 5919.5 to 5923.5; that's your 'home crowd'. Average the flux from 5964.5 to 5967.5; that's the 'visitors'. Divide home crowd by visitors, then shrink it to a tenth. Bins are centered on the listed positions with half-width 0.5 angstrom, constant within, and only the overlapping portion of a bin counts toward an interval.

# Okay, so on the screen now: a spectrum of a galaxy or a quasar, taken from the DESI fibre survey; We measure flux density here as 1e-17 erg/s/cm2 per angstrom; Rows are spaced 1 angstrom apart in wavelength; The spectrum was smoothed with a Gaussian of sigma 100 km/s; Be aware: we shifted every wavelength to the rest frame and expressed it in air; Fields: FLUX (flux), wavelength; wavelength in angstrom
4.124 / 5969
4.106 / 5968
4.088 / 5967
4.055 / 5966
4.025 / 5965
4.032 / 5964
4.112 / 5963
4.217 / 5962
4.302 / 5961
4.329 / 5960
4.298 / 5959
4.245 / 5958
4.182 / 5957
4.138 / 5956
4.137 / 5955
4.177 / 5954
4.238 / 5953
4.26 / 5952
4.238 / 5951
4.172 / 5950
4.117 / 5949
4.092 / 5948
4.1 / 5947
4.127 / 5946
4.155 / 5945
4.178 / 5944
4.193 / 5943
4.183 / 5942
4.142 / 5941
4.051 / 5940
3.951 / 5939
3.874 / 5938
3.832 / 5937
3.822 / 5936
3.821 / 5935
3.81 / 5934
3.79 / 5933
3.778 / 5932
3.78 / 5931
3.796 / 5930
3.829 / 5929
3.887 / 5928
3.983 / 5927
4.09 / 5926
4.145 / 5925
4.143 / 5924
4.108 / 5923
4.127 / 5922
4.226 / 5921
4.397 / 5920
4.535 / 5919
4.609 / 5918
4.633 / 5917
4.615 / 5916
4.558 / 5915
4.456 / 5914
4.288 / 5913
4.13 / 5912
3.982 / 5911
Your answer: 0.104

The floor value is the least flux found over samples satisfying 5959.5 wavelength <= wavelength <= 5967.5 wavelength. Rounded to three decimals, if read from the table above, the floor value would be 4.025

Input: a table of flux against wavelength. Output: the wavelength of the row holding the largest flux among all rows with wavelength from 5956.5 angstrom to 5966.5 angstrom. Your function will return 5960 angstrom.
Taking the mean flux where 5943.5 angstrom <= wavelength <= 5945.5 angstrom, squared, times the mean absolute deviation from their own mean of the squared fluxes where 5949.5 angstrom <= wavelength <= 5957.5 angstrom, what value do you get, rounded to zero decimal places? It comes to 6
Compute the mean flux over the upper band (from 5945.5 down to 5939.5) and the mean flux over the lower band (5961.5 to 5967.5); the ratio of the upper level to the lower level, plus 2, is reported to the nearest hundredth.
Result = 3.02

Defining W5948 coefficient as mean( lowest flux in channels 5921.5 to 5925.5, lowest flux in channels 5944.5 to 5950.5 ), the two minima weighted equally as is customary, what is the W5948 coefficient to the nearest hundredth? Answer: 4.10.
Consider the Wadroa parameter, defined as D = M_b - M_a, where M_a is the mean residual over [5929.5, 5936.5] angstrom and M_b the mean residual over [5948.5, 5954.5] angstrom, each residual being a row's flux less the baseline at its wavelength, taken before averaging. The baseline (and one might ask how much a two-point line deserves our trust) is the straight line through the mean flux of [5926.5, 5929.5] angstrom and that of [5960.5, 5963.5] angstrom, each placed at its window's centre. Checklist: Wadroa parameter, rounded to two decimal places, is 0.23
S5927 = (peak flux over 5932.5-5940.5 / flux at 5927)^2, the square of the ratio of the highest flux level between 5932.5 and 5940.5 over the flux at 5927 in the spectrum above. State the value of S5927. 1.03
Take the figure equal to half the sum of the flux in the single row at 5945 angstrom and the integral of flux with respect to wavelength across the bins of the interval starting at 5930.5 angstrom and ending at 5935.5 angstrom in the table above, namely 11.6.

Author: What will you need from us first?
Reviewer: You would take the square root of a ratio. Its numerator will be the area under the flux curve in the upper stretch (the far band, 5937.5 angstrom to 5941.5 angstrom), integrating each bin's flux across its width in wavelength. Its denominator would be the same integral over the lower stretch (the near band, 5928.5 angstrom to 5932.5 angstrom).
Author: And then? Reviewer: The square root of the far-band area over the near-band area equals 1.03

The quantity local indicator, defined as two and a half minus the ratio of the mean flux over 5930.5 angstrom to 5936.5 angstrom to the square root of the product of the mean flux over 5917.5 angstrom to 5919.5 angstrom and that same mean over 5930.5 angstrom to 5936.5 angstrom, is 1.59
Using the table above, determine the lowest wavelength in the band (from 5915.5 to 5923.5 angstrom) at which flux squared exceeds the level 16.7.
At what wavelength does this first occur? 5916 angstrom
